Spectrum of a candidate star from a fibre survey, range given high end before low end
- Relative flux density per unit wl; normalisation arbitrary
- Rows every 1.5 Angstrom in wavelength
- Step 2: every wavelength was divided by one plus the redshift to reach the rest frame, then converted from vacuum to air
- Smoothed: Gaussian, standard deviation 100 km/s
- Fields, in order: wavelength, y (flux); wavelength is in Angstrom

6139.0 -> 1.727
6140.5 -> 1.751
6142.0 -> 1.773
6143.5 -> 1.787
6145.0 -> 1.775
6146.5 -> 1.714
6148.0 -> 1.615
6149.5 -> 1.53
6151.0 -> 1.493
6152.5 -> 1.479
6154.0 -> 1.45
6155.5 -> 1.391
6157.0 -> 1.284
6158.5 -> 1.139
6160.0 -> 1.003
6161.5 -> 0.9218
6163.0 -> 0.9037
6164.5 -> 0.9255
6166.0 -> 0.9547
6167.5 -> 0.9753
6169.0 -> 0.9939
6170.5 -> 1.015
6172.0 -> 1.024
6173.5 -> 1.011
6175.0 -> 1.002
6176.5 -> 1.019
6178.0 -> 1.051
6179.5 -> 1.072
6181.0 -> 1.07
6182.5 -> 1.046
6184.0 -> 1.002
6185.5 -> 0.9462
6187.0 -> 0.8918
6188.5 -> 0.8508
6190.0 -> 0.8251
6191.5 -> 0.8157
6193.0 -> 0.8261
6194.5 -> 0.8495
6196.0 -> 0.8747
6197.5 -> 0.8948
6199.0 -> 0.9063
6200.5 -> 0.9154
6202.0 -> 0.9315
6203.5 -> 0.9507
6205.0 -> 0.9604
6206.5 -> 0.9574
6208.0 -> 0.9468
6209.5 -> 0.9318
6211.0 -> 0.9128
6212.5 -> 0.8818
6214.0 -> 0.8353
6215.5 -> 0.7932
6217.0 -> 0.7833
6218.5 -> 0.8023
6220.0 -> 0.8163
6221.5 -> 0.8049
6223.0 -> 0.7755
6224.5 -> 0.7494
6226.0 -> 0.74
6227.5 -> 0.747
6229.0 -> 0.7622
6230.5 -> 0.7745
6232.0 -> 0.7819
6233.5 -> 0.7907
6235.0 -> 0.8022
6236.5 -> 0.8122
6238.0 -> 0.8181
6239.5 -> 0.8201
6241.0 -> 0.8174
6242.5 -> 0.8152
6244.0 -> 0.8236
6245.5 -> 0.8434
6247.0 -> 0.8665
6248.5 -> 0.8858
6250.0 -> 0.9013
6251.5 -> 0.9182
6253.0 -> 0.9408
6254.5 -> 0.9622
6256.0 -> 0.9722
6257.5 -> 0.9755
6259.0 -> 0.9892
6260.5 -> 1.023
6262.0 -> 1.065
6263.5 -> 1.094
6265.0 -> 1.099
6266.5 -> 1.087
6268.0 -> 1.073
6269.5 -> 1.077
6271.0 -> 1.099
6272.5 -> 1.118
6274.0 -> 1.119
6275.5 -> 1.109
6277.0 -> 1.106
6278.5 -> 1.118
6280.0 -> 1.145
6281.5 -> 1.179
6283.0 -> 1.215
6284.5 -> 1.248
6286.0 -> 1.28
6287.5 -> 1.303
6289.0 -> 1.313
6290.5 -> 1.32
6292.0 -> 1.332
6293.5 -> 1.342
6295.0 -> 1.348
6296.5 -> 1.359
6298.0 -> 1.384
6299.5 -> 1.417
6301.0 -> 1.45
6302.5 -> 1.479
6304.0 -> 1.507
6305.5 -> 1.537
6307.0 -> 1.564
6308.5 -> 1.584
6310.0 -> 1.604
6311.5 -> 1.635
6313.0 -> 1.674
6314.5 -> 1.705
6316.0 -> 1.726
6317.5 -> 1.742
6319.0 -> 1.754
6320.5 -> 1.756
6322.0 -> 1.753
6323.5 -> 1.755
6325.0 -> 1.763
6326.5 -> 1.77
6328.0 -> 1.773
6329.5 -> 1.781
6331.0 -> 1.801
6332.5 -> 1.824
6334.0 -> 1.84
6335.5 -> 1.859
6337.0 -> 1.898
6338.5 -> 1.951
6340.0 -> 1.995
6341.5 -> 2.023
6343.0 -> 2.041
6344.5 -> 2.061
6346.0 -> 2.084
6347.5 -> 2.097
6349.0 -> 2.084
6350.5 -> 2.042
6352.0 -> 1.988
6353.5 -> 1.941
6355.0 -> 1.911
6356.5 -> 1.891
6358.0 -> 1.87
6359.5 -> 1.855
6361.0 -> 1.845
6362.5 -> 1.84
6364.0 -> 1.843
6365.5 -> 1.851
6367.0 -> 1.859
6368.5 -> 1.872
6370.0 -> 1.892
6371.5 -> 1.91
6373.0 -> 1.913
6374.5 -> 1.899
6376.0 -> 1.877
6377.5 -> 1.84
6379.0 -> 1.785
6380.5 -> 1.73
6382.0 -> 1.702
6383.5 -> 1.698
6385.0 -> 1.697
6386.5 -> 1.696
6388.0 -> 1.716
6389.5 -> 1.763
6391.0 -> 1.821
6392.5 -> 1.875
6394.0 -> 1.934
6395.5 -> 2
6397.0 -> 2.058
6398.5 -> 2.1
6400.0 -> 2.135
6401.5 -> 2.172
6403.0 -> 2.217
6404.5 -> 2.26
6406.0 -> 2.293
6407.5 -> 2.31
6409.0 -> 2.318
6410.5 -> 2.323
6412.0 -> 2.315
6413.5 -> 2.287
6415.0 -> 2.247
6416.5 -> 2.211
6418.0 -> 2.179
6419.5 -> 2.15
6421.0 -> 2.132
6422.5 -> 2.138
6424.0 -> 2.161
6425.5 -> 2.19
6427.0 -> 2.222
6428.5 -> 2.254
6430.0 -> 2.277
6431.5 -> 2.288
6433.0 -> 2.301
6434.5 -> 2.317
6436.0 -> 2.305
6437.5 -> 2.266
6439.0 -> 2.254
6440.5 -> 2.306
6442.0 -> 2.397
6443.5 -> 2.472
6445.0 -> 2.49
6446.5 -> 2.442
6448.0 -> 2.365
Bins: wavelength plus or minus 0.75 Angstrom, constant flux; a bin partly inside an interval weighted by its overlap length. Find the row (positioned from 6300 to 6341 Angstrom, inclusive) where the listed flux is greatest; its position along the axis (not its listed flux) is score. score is 6340.0 Angstrom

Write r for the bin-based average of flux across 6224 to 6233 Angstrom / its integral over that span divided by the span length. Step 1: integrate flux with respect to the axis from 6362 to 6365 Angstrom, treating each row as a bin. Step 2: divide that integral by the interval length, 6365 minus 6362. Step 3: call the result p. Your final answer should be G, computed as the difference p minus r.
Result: 1.08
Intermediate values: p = 1.84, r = 0.76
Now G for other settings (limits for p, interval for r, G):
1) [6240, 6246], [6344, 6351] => -1.25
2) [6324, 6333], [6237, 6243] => 0.97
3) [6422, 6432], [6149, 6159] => 0.82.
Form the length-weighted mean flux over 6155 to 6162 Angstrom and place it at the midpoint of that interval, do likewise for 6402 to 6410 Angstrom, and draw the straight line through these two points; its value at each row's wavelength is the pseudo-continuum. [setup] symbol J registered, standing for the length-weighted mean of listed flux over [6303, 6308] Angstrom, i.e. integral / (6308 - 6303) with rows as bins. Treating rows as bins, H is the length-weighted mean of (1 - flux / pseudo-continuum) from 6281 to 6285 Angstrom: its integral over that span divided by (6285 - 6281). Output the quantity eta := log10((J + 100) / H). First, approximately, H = 0.29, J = 1.54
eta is 2.5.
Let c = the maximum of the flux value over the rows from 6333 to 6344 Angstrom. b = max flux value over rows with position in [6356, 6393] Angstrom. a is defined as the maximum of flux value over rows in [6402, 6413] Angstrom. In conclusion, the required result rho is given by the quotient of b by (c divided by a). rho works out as 2.2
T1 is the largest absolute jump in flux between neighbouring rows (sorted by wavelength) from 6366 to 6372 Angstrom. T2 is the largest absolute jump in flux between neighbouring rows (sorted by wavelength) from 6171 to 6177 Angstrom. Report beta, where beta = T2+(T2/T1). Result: 0.9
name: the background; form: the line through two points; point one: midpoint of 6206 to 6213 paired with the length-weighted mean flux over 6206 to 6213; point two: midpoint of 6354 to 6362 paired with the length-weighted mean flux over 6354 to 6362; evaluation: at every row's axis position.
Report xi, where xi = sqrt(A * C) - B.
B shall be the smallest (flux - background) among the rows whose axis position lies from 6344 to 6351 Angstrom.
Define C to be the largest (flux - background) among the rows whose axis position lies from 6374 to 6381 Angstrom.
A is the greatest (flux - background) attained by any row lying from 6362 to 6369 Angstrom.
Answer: -0.14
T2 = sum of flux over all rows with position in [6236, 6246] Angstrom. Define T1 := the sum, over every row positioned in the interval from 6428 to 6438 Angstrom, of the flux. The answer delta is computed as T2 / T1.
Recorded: 0.4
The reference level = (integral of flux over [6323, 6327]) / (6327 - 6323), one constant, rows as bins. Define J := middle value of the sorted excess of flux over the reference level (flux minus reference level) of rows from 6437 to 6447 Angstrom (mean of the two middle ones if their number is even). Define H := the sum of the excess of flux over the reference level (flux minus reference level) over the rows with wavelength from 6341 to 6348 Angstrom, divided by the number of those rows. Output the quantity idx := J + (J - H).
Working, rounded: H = 0.30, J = 0.6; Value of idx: 0.97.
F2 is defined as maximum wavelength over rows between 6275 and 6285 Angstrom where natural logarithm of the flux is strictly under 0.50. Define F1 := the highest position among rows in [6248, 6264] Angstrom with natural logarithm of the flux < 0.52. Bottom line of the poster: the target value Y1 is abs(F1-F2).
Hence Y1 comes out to 21.0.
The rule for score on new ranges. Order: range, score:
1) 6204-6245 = 6205.0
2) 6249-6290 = 6289.0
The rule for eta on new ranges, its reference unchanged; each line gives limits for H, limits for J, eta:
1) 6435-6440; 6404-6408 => 3.2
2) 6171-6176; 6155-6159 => 2.8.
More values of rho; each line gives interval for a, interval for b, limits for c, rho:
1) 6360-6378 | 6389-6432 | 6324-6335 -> 2.4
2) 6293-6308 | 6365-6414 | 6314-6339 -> 1.9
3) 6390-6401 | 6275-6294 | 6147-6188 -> 1.8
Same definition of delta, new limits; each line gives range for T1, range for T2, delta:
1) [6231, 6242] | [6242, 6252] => 1.1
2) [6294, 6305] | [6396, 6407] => 1.5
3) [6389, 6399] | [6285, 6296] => 0.7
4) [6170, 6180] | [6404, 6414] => 2.2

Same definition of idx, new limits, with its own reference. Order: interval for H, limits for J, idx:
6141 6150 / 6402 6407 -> 1.06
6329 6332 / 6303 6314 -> -0.39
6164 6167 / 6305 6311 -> 0.45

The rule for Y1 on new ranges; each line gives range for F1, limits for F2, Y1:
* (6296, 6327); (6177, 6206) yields 108.0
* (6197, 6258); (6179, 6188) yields 70.5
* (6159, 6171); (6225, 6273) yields 102.0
